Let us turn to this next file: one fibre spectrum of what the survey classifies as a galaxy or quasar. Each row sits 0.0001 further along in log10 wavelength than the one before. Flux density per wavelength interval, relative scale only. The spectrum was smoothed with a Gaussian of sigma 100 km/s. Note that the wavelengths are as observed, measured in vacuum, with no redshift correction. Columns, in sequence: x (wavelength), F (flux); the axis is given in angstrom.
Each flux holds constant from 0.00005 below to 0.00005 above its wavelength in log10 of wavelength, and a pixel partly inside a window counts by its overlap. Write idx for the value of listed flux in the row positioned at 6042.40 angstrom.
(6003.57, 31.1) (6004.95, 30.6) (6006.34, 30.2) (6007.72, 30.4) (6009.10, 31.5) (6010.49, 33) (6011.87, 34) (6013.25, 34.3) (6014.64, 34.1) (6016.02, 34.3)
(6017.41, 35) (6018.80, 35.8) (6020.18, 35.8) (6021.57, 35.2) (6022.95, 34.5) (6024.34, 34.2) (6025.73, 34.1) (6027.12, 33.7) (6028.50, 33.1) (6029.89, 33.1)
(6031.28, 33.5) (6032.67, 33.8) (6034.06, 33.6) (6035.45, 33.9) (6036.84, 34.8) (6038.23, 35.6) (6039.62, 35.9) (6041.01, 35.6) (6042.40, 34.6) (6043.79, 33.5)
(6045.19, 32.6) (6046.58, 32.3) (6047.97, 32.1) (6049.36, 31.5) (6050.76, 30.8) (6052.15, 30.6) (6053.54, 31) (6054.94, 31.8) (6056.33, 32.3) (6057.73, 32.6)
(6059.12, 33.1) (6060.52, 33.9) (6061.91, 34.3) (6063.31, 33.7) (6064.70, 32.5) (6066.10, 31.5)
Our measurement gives 34.6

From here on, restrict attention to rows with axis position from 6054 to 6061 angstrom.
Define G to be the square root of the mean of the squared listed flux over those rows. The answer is 32.7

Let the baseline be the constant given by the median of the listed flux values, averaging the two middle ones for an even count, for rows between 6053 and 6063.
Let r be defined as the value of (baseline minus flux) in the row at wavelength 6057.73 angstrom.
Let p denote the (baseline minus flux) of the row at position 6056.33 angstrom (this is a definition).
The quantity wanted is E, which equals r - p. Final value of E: 0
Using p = 0.3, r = 0.0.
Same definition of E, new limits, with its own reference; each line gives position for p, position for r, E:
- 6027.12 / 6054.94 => 2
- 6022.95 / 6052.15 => 4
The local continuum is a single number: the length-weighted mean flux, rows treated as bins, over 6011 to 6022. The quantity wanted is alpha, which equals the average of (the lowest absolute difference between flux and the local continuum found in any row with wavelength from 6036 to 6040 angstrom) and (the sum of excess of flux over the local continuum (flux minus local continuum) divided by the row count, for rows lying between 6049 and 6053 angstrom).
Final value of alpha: -1.9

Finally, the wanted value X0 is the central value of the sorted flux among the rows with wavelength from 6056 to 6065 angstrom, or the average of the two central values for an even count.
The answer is 33.1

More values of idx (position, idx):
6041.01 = 35.6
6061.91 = 34.3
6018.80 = 35.8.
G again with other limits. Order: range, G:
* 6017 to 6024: 35.3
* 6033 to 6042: 34.9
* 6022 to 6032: 33.7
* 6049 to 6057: 31.3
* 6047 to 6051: 31.5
